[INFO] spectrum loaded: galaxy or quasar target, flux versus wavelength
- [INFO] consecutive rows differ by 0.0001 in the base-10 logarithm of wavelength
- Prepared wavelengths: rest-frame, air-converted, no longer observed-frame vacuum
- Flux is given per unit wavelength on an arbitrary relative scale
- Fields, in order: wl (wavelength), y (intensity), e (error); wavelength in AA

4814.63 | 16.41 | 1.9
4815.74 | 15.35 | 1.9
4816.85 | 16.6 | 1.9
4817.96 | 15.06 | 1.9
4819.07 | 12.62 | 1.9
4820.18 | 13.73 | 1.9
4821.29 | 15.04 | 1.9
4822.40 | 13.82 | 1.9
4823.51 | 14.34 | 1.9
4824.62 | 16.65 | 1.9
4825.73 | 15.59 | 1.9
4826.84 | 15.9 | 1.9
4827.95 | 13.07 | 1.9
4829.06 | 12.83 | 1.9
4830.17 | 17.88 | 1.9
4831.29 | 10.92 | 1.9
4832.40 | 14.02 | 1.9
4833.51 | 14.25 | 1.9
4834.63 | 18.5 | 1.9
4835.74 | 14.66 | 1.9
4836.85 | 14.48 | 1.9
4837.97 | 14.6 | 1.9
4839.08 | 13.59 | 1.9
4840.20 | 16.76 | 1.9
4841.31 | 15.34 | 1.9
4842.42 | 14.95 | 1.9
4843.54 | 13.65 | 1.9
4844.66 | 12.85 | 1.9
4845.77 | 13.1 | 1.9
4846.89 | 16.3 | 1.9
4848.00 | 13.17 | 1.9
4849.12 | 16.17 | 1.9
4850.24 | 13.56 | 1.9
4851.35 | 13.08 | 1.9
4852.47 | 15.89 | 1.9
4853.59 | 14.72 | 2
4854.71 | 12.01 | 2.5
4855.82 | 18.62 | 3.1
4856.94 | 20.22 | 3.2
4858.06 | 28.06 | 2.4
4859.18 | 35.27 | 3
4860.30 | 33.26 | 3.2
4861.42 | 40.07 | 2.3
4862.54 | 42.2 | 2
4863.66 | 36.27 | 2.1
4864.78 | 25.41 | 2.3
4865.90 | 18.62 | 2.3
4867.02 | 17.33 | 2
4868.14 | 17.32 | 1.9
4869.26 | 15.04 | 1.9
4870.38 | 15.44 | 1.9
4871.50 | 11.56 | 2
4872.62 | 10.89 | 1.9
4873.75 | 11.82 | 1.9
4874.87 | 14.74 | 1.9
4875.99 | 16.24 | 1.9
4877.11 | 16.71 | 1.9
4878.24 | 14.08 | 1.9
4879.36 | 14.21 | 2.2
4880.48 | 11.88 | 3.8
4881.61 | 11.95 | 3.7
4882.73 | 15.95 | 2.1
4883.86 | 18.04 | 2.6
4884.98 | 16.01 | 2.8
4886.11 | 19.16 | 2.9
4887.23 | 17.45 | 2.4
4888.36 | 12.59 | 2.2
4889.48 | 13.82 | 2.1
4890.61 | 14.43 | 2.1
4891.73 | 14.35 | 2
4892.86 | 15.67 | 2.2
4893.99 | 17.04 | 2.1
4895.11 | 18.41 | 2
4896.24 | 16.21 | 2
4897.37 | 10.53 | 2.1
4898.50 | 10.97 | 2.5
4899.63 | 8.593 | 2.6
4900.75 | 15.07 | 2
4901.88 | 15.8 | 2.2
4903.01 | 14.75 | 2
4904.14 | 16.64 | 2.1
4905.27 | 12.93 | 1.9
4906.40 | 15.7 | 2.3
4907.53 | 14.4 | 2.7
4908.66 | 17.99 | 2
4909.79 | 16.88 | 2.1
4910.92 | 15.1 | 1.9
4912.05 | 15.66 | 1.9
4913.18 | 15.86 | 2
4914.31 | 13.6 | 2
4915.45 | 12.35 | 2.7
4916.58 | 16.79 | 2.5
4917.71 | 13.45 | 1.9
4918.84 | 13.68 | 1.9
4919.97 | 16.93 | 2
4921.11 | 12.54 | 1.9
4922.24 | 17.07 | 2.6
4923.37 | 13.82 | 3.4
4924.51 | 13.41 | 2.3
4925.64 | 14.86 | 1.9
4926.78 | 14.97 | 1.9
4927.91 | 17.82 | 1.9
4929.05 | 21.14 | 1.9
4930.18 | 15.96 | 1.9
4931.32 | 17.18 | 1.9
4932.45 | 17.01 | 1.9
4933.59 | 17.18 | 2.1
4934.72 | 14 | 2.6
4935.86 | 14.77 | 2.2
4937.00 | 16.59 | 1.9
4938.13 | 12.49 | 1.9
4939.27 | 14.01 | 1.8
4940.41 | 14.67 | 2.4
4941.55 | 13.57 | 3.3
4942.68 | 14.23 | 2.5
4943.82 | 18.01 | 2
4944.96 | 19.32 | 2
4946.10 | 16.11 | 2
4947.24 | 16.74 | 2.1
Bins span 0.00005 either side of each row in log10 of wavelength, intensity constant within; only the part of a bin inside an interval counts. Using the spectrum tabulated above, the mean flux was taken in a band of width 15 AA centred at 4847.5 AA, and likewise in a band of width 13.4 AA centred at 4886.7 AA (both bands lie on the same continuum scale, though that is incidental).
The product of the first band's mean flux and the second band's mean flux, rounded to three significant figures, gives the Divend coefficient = 218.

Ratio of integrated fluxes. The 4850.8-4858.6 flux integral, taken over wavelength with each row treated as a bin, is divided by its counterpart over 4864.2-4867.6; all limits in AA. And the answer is 2.0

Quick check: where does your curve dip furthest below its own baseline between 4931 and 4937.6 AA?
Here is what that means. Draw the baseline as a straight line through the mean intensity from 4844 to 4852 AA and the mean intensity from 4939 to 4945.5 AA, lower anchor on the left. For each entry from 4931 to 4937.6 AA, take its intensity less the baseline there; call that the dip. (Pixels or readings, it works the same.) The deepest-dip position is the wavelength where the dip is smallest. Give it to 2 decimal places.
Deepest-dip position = 4934.72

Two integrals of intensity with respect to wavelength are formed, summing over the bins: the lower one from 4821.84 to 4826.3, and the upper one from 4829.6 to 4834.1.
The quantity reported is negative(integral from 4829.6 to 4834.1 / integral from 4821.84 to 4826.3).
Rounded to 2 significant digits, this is -0.95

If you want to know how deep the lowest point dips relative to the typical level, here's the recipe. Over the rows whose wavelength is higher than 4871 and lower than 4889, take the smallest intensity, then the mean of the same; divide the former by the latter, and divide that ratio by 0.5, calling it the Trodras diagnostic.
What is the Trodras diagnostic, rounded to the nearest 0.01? 1.49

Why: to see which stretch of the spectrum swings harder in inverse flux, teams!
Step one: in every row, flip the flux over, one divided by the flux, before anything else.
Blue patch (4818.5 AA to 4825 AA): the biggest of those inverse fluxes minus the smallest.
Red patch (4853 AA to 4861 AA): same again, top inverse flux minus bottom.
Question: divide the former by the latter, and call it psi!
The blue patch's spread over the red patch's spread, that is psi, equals 0.3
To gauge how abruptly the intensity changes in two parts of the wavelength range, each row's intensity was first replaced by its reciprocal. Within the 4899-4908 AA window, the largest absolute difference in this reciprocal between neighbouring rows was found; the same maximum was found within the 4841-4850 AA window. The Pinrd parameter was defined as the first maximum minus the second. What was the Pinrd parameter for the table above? 0.035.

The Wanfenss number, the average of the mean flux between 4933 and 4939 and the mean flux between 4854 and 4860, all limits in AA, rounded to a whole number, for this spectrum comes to 19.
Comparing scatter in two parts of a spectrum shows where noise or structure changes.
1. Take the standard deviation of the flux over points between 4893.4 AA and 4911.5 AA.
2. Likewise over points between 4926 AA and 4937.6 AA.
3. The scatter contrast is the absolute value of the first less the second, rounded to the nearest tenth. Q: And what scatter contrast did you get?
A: 0.8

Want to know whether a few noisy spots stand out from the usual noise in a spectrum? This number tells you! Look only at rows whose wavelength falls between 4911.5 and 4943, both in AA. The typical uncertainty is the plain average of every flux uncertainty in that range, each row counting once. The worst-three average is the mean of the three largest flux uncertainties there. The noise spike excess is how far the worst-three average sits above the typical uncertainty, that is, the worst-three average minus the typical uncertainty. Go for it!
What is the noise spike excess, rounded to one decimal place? 1.0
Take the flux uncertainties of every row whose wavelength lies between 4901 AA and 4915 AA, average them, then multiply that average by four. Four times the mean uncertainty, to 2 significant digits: 8.4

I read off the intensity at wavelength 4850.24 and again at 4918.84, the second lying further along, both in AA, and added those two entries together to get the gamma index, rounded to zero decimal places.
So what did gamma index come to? 27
